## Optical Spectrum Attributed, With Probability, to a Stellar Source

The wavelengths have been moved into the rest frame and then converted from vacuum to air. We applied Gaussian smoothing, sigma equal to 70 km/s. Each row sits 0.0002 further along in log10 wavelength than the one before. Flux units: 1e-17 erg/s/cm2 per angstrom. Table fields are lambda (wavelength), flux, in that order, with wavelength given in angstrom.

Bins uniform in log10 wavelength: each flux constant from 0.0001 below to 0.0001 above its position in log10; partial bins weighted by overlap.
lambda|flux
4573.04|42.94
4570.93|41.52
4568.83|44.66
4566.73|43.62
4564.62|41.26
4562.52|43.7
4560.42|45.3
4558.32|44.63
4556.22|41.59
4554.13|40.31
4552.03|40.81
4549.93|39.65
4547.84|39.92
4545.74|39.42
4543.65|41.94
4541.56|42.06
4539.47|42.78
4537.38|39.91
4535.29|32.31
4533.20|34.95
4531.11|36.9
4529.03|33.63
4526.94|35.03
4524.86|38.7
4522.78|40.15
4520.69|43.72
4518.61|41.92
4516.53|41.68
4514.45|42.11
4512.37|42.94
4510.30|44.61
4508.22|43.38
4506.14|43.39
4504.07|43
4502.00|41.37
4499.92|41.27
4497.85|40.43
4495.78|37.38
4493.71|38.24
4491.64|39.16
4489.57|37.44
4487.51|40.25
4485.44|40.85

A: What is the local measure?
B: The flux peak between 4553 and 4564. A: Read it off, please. 45.3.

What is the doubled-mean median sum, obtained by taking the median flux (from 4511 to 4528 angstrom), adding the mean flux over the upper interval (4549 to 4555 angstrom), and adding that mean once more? 122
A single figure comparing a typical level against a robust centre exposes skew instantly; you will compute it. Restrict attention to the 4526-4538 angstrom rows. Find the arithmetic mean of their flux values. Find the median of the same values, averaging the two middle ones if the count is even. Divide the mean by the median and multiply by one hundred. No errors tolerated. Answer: 101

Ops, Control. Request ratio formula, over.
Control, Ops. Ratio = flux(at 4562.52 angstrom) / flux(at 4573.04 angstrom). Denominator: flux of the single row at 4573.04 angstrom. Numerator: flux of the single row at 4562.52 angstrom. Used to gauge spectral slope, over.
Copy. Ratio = 1.02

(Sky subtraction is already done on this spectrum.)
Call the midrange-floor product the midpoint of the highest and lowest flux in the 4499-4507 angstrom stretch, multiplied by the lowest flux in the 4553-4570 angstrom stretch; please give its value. 1706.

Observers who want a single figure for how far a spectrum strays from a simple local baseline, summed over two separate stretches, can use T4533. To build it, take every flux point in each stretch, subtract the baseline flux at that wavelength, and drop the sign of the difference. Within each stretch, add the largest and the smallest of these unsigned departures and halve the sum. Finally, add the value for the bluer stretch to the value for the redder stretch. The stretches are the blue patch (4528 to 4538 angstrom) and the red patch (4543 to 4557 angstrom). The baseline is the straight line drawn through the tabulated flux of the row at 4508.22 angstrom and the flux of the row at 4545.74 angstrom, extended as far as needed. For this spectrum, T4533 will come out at 5.9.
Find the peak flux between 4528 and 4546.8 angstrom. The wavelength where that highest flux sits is 4539.47 angstrom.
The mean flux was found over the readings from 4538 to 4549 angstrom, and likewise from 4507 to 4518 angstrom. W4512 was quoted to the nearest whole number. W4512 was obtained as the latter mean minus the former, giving 2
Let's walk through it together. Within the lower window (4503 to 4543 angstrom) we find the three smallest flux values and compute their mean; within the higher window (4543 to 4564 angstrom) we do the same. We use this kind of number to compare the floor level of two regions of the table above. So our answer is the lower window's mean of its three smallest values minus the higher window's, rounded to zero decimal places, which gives -6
